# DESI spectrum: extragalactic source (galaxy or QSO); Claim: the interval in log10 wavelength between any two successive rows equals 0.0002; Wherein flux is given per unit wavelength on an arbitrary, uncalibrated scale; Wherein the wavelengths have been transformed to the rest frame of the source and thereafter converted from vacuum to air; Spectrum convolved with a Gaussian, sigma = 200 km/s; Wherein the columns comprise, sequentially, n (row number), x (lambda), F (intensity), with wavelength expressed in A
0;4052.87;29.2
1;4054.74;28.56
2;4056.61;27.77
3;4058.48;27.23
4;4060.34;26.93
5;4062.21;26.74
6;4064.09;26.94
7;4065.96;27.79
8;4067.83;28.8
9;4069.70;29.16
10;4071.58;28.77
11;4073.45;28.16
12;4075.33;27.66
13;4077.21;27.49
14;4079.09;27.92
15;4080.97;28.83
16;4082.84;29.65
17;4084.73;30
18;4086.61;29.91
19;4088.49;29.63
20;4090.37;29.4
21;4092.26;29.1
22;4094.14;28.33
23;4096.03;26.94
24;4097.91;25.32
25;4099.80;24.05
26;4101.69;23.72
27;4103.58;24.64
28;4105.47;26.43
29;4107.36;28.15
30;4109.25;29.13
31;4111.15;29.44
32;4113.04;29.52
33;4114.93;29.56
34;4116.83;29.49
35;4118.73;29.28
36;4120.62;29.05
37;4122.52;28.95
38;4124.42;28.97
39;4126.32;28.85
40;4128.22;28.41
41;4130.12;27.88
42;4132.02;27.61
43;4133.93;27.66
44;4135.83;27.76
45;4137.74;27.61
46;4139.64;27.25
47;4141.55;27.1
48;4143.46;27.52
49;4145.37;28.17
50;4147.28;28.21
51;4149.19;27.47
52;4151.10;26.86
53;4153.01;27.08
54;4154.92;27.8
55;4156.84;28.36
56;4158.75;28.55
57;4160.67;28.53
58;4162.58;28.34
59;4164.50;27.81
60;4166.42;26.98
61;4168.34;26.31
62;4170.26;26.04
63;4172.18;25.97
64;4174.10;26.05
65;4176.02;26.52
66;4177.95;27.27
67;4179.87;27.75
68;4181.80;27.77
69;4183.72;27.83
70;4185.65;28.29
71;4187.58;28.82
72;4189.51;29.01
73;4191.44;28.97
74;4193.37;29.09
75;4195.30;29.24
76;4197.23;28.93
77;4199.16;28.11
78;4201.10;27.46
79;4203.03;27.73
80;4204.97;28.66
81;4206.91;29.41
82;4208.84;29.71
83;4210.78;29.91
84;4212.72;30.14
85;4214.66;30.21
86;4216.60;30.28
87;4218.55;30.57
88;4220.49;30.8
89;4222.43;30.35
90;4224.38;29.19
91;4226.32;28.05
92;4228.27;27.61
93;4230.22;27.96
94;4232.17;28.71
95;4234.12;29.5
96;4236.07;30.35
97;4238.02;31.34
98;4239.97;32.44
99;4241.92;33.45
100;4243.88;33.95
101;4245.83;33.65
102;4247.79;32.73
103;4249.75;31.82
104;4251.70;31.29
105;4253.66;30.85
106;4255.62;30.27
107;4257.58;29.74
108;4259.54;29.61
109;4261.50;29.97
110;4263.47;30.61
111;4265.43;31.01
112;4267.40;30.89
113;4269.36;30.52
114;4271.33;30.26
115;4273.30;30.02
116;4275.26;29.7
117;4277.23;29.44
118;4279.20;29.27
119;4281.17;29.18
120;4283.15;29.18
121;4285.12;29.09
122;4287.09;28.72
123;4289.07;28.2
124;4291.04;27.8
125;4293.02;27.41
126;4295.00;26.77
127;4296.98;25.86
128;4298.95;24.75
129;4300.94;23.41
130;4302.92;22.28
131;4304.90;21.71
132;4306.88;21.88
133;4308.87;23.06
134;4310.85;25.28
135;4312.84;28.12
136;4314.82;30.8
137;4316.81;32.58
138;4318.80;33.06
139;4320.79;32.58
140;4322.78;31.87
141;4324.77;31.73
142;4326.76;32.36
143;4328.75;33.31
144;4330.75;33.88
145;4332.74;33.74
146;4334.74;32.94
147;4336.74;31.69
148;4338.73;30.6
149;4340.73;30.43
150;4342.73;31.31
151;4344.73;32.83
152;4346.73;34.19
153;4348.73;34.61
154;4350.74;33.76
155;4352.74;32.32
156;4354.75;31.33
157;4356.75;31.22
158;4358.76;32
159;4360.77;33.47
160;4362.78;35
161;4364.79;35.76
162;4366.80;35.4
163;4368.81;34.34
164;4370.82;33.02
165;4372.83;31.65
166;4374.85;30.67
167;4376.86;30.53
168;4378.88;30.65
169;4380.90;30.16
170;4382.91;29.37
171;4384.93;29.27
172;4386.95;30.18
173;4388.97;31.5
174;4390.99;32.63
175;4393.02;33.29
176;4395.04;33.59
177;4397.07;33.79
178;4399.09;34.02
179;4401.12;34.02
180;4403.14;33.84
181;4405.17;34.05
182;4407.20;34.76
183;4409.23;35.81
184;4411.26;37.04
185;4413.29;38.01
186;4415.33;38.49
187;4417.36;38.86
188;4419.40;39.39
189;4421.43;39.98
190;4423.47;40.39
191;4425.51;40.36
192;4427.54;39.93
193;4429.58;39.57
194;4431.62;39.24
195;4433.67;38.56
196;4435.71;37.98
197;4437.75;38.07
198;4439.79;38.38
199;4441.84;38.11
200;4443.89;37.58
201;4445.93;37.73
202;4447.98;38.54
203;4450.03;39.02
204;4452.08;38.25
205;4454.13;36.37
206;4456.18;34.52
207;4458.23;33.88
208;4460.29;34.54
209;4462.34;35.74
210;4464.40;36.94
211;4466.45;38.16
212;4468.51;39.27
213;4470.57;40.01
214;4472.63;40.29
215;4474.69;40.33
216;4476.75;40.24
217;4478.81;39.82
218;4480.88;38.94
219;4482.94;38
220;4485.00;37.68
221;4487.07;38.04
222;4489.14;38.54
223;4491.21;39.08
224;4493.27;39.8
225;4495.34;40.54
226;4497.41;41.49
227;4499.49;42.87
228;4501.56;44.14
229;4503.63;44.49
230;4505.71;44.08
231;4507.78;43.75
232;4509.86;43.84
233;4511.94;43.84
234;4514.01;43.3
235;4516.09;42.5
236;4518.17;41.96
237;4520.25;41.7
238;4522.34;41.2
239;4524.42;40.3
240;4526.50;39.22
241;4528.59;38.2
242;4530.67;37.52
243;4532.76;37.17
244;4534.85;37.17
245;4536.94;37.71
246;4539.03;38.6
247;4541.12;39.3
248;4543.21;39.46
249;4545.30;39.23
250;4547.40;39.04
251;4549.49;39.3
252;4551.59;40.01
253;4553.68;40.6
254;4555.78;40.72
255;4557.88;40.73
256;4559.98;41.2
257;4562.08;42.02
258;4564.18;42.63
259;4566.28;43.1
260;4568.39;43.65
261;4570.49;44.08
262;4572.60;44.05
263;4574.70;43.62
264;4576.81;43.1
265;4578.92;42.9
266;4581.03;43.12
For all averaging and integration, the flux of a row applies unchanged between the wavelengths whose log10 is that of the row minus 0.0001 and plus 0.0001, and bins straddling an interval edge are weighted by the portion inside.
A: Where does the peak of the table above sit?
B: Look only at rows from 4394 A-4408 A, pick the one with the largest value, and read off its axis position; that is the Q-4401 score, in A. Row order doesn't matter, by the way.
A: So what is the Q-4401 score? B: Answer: 4407.20 A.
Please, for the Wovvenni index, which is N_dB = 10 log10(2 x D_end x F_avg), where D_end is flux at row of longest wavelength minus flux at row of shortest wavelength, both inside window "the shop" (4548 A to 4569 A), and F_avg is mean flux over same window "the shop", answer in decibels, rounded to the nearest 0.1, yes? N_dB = 25.6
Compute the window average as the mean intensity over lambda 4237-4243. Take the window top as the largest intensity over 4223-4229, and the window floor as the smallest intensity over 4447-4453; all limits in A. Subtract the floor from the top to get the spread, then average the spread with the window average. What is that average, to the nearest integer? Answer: 12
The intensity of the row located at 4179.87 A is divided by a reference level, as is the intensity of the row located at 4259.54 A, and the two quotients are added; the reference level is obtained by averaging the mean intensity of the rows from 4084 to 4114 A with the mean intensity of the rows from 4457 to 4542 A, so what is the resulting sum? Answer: 1.70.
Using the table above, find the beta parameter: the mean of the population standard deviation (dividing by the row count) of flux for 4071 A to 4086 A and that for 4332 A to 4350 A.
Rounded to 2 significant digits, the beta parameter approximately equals 1.2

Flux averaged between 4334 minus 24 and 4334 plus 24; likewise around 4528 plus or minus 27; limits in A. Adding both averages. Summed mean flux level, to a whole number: 73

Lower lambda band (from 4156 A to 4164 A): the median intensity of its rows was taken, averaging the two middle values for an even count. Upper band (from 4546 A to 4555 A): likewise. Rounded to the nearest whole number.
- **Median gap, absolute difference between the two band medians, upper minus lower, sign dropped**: 11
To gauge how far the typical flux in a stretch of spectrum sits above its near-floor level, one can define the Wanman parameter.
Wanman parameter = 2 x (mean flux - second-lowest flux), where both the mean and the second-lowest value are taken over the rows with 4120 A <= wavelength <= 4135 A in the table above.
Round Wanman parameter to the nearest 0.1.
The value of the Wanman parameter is 1.5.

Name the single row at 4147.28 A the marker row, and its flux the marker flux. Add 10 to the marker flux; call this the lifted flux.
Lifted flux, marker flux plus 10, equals 38.2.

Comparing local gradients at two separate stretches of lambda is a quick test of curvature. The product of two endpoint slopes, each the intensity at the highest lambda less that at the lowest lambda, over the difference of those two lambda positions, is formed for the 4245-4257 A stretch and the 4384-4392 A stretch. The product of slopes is -0.19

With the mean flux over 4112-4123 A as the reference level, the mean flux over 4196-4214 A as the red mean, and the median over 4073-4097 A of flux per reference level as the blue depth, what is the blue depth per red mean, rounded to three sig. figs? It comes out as 0.0340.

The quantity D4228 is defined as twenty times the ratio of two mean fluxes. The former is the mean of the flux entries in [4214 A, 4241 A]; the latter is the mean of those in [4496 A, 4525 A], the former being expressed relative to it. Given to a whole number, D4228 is 14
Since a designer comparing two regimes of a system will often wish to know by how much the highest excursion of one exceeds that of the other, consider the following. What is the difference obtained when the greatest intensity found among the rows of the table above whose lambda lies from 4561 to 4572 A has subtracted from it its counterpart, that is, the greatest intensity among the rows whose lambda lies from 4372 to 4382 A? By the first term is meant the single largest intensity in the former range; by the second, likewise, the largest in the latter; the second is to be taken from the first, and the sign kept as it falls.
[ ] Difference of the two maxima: 12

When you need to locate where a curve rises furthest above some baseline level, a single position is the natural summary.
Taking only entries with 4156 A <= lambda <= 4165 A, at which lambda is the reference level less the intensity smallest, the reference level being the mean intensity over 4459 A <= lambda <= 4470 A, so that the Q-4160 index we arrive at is 4158.75 A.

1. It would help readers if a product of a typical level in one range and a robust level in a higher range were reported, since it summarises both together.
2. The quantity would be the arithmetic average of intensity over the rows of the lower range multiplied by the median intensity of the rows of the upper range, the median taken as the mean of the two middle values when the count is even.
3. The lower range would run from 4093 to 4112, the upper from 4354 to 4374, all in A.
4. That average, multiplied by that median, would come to 885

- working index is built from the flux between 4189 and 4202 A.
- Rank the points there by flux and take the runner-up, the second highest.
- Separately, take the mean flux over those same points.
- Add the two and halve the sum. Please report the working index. 29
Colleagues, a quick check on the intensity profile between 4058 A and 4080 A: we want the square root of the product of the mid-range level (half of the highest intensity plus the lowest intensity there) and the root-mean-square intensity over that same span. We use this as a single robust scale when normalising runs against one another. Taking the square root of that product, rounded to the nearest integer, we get 28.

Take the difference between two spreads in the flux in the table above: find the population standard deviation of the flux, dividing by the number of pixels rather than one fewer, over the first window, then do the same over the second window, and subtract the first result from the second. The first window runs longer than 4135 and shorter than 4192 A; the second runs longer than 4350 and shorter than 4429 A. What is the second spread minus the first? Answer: 2.4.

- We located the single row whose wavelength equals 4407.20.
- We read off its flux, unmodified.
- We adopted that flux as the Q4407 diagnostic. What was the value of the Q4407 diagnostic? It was 34.76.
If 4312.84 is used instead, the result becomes 28.12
